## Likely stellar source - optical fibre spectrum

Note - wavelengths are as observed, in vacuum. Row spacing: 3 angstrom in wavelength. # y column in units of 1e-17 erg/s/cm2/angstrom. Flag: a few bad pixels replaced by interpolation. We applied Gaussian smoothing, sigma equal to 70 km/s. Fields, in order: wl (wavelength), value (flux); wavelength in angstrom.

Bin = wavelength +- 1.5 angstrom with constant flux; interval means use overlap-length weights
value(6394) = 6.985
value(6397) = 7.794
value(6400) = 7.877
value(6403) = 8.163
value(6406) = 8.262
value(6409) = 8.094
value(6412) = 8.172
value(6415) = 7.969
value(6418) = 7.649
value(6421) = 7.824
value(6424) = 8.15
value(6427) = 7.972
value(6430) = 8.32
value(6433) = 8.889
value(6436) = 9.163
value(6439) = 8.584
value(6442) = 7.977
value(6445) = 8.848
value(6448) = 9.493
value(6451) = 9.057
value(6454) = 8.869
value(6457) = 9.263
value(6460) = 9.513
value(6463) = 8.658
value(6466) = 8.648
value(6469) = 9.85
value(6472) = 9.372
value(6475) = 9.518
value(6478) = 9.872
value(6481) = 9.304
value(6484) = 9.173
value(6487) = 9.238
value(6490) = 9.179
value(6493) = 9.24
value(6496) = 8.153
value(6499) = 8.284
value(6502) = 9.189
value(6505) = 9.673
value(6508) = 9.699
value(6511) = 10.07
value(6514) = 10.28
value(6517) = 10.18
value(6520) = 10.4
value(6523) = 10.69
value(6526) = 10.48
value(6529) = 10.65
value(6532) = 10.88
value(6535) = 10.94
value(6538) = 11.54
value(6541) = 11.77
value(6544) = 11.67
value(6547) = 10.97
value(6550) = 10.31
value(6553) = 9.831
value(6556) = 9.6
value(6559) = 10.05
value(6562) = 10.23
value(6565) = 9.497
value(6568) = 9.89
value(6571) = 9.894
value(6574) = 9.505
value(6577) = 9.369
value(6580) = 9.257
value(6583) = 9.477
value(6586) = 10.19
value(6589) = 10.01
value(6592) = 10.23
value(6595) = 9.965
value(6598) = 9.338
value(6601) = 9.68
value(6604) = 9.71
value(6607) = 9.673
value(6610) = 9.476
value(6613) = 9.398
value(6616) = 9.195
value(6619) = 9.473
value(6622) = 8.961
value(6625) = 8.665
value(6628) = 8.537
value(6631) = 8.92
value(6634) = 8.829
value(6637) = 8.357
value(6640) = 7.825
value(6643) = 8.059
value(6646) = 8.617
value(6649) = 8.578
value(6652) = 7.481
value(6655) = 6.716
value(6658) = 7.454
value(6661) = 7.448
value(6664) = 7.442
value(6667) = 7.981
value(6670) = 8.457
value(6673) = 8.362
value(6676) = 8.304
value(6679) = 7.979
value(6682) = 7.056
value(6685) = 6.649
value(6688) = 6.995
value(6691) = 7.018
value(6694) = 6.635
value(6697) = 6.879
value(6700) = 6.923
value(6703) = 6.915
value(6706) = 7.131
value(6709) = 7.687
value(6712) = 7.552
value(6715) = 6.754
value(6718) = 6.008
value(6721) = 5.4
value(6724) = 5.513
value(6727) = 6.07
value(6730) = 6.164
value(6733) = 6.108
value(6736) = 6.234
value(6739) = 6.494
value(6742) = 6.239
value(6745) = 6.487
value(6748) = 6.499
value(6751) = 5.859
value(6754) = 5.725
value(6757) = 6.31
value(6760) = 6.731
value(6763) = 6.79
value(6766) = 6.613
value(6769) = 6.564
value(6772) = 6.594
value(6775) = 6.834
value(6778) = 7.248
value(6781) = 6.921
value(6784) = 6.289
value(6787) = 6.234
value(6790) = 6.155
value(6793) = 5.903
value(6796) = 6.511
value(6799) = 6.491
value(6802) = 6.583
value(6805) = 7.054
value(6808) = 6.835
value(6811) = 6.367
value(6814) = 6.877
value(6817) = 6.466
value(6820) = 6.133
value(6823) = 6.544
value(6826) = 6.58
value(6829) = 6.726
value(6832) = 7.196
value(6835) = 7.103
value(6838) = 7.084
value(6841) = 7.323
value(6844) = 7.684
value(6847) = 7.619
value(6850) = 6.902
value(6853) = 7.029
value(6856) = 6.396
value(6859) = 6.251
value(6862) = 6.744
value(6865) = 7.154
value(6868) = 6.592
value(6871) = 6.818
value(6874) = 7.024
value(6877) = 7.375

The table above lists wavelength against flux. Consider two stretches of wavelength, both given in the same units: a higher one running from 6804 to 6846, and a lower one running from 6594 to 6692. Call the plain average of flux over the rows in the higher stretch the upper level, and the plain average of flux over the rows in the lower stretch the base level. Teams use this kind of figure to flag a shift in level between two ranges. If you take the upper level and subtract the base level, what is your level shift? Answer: -1.5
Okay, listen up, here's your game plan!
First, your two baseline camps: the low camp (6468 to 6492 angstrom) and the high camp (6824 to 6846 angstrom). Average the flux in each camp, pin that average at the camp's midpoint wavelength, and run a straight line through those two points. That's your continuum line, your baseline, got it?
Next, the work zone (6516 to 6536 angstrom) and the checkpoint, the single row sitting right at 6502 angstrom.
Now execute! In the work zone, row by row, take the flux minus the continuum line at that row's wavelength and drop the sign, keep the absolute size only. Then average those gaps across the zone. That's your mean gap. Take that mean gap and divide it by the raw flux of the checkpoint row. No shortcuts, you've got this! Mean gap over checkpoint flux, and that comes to 0.16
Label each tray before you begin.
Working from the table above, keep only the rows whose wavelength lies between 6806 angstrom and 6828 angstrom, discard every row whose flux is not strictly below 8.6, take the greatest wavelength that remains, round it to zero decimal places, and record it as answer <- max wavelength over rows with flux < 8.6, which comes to 6826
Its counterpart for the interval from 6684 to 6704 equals 6703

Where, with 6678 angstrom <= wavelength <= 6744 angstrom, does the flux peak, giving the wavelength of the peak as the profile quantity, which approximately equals 6679 angstrom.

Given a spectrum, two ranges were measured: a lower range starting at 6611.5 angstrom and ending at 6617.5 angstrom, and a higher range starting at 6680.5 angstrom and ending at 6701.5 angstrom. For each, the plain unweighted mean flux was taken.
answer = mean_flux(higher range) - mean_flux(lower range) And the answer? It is -2.4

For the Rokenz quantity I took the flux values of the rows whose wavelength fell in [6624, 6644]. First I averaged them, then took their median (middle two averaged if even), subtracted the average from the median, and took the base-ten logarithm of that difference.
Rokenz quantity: -1.1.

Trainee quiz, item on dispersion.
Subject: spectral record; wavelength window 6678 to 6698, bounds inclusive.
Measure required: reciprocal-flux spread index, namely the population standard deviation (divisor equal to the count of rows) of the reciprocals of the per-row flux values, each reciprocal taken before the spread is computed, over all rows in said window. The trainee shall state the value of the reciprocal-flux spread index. 0.0079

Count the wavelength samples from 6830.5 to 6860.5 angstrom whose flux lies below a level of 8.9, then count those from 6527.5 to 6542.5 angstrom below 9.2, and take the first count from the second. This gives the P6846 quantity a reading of -10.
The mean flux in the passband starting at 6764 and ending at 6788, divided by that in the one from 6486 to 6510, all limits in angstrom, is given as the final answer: 0.73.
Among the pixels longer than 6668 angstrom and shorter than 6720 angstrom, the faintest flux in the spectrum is 6.008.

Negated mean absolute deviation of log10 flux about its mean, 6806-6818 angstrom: -0.014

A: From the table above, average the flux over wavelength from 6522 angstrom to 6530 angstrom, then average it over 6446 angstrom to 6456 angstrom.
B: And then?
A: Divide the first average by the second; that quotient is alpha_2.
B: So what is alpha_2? 1.16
